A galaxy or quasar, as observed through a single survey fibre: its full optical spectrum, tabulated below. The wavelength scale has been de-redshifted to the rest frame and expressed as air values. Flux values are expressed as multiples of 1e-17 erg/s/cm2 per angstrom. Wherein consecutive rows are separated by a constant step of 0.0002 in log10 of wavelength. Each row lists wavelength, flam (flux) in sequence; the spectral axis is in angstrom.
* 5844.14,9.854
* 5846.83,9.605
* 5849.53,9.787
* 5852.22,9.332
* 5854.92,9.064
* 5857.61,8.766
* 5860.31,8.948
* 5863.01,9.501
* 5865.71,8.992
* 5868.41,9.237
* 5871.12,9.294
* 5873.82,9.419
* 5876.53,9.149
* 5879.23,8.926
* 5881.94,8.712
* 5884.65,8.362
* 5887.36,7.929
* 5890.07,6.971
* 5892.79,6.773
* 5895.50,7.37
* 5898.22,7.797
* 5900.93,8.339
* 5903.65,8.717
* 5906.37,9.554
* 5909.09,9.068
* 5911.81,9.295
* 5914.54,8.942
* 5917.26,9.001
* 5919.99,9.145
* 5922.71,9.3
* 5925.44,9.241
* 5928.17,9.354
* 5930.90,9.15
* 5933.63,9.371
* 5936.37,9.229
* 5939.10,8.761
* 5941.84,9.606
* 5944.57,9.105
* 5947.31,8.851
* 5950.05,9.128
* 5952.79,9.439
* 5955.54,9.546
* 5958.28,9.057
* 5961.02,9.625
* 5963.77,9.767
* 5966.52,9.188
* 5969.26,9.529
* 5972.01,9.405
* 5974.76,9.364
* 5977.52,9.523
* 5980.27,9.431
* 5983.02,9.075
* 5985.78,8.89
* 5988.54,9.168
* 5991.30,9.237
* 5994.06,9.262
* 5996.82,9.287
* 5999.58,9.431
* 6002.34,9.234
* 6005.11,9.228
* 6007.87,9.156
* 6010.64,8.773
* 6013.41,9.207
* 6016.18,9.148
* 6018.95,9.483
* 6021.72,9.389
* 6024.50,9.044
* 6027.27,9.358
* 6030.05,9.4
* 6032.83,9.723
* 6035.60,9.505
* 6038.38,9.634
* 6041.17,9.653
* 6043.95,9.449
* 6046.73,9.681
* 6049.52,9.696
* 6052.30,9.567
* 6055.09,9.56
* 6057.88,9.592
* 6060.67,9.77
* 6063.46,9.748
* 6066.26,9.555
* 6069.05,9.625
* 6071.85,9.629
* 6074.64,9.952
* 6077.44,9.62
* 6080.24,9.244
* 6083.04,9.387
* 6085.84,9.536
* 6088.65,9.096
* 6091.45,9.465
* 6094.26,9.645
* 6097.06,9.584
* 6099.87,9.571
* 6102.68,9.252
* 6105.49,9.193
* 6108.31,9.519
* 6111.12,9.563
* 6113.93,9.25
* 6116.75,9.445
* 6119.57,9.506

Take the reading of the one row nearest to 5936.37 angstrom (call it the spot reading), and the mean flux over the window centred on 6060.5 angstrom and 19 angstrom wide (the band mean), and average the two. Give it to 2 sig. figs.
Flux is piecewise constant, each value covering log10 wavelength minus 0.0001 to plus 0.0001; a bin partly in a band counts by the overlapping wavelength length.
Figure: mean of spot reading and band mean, 9.4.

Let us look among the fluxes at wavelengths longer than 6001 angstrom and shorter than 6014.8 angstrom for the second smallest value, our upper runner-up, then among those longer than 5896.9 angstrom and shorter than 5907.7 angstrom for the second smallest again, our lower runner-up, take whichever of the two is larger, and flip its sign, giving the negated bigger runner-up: -9.16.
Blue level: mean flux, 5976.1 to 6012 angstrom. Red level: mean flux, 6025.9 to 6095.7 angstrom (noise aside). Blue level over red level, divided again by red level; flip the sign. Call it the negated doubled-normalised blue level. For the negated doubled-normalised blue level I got -0.101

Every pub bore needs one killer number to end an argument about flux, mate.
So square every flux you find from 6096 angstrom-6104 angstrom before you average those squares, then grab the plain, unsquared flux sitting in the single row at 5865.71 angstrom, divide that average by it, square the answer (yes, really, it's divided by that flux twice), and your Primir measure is 99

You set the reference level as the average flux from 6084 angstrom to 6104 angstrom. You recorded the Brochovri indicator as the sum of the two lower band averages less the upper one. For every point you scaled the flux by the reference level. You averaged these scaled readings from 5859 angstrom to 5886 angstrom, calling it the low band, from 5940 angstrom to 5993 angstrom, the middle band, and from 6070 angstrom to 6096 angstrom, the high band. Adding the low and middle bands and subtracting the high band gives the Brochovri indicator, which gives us 0.94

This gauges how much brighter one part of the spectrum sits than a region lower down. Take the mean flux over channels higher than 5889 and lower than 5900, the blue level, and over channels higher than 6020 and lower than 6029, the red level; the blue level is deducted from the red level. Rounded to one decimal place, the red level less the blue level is 2.0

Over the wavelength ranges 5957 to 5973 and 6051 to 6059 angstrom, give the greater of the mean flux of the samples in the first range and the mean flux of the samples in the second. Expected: 9.57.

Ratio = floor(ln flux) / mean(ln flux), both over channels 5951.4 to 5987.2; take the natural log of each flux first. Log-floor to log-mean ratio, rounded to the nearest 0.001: 0.977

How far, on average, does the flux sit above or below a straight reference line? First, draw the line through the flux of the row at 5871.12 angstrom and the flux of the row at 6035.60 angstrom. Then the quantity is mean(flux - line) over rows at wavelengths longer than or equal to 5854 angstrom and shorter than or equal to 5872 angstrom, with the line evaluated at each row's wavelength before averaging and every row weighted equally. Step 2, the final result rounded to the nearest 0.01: -0.17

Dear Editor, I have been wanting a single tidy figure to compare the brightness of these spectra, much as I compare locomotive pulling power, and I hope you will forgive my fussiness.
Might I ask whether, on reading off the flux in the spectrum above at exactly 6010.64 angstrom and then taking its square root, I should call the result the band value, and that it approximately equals 2.96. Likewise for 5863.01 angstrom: 3.08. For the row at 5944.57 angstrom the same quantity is 3.02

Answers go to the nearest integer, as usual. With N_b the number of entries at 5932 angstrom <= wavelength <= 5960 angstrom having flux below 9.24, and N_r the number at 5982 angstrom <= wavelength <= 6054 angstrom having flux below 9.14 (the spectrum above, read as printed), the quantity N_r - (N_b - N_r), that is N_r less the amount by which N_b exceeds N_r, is 2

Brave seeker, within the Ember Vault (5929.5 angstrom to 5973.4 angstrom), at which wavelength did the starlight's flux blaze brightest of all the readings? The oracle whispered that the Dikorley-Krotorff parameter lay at 5963.77 angstrom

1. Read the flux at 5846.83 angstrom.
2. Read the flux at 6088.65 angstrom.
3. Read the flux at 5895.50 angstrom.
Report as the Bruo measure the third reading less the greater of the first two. -2.2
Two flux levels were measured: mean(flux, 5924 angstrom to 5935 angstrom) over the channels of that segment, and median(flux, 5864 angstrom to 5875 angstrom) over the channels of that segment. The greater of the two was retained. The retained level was 9.28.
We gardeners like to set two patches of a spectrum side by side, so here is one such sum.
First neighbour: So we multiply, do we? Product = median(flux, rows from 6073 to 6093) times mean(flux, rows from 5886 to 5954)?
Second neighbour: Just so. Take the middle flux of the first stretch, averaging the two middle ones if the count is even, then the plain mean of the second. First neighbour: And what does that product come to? 83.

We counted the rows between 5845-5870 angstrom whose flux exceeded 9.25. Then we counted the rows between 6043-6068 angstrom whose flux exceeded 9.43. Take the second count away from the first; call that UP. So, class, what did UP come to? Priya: -5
